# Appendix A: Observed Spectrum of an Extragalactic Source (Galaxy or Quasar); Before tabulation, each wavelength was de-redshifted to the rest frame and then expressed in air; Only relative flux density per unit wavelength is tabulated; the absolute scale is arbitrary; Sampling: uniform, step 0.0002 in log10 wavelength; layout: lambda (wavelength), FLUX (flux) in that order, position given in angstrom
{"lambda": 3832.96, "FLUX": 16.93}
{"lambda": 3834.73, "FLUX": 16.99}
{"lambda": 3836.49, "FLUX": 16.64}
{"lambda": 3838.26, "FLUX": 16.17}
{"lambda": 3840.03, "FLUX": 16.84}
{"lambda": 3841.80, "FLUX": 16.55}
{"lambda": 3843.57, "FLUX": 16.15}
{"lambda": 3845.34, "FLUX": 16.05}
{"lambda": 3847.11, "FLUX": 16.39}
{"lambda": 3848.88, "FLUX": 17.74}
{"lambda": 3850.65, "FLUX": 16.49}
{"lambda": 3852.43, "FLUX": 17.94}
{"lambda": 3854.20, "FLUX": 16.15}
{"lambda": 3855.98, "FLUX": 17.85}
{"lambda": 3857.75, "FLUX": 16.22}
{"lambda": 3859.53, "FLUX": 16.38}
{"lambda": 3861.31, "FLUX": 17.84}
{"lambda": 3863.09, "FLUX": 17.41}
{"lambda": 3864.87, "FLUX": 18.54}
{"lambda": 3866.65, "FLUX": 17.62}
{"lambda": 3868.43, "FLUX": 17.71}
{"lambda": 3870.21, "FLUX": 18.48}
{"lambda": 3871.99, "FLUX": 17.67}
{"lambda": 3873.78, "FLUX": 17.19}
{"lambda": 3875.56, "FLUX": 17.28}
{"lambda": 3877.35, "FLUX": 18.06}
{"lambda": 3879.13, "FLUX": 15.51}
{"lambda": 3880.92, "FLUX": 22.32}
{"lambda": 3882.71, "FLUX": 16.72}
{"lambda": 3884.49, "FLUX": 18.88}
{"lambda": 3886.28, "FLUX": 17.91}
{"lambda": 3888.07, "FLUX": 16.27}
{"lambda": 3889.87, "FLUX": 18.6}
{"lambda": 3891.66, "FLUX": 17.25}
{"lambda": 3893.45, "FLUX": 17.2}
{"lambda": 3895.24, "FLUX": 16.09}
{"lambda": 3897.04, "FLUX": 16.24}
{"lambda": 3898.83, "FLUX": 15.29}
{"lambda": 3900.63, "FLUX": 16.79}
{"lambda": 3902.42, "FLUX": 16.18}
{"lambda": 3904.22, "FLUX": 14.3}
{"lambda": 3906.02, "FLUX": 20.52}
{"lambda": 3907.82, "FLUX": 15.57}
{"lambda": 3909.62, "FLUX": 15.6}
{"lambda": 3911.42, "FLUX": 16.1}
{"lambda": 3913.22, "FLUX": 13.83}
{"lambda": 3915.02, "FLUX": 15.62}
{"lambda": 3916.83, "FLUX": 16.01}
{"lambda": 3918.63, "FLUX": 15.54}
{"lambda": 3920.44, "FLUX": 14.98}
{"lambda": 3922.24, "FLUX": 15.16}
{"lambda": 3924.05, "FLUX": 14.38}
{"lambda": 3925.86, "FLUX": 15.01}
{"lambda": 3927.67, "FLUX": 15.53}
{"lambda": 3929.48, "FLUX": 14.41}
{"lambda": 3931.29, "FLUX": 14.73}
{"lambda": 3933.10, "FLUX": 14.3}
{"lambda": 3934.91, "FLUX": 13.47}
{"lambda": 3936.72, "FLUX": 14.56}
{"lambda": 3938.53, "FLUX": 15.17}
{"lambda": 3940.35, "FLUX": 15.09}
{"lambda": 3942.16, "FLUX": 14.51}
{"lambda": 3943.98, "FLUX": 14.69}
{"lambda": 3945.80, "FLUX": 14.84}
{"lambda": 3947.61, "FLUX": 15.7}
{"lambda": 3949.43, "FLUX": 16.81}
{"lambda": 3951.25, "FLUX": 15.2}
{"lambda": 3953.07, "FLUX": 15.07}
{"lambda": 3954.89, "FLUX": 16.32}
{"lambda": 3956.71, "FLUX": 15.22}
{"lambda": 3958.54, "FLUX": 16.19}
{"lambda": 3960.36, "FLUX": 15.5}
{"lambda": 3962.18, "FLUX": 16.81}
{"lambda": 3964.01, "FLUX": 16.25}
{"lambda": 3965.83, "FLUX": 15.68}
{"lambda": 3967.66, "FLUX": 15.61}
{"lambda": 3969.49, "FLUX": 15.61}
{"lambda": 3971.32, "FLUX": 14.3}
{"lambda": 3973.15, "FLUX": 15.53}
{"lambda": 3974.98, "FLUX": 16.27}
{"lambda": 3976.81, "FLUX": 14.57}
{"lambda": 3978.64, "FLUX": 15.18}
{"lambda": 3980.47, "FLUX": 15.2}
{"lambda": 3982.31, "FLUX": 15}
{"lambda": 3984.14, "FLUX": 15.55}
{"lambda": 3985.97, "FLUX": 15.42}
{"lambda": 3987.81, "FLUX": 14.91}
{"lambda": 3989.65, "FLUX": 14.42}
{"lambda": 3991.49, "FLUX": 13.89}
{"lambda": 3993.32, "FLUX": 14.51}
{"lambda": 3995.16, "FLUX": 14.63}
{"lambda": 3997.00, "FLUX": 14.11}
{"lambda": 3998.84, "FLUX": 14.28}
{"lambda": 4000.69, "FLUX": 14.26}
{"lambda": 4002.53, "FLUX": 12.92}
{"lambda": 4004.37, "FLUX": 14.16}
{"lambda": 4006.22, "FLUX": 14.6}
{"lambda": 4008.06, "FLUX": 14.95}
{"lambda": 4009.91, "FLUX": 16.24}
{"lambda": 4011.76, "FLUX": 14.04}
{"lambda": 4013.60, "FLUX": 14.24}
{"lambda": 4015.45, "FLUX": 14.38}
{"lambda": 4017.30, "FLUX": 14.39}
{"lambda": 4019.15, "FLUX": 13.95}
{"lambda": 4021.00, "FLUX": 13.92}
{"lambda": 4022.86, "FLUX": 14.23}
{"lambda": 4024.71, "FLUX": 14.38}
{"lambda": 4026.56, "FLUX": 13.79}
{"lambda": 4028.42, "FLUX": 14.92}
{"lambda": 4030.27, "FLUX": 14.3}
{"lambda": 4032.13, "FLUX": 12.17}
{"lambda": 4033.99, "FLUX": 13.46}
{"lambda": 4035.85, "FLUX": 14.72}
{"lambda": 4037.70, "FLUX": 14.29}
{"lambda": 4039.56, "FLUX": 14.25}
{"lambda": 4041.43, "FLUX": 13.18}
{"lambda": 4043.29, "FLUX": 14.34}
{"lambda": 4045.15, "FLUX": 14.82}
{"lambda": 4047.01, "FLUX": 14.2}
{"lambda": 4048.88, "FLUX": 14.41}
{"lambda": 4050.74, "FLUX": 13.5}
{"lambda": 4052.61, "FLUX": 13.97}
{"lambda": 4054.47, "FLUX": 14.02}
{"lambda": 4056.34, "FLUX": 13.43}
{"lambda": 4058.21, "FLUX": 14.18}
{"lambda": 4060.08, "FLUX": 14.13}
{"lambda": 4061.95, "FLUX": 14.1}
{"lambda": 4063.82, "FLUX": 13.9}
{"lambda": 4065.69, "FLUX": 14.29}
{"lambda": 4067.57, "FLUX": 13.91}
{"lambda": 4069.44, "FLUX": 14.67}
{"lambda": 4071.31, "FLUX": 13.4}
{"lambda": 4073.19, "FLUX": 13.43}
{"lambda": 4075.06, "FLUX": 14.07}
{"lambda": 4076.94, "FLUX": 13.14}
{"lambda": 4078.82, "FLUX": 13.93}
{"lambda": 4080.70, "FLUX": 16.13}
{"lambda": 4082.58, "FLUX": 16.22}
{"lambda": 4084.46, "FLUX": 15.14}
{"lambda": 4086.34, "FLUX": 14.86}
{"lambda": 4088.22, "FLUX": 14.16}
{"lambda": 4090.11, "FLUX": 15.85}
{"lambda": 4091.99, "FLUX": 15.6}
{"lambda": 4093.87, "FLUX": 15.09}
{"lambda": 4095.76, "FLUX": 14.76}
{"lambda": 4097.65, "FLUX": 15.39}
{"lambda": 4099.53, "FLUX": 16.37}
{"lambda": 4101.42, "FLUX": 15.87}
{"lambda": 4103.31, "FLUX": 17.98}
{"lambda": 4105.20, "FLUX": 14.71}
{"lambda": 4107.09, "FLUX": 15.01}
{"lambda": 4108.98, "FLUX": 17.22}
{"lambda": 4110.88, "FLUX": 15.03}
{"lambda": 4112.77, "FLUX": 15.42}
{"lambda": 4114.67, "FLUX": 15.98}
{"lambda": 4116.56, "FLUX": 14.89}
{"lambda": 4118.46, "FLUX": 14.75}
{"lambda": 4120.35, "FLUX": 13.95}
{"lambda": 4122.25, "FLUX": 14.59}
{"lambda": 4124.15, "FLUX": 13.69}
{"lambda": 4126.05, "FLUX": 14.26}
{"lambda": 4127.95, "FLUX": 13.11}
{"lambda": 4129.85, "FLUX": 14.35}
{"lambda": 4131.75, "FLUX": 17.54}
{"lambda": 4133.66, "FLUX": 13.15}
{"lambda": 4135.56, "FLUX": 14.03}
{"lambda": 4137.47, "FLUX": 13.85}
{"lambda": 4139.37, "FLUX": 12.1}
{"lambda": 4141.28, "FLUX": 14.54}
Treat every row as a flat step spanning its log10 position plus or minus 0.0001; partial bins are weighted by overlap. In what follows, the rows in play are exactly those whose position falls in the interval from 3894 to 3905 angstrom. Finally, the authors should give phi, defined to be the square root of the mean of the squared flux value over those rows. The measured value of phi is 15.8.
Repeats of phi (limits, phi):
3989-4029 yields 14.3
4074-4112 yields 15.4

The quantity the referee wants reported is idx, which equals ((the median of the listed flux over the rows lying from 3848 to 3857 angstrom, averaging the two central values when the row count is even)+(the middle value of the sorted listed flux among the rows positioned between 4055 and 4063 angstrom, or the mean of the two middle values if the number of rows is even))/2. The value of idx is 15.9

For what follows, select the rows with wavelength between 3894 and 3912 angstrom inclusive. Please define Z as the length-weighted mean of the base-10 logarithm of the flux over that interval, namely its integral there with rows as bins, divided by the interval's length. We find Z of 1.21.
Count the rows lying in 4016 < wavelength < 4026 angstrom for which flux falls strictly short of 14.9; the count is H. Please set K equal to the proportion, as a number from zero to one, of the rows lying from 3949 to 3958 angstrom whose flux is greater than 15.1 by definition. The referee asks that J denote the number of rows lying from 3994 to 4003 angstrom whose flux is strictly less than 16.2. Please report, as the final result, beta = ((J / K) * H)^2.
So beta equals 977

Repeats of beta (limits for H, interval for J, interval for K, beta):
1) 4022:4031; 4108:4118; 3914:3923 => 400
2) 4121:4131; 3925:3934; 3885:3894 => 625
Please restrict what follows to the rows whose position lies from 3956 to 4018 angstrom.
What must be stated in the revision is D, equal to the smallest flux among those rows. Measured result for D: 12.92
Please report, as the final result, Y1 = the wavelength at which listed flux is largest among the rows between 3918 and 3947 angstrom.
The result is 3918.63 angstrom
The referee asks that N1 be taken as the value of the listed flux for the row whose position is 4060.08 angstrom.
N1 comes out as 14.13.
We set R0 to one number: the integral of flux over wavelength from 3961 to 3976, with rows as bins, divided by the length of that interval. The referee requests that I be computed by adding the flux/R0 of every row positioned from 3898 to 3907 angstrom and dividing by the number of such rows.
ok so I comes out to 1.06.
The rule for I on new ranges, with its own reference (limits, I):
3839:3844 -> 1.05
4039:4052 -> 0.90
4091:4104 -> 1.01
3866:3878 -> 1.13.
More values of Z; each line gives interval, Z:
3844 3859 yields 1.23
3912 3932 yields 1.18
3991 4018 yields 1.16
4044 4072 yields 1.15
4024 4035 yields 1.14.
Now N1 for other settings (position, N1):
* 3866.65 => 17.62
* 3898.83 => 15.29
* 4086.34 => 14.86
